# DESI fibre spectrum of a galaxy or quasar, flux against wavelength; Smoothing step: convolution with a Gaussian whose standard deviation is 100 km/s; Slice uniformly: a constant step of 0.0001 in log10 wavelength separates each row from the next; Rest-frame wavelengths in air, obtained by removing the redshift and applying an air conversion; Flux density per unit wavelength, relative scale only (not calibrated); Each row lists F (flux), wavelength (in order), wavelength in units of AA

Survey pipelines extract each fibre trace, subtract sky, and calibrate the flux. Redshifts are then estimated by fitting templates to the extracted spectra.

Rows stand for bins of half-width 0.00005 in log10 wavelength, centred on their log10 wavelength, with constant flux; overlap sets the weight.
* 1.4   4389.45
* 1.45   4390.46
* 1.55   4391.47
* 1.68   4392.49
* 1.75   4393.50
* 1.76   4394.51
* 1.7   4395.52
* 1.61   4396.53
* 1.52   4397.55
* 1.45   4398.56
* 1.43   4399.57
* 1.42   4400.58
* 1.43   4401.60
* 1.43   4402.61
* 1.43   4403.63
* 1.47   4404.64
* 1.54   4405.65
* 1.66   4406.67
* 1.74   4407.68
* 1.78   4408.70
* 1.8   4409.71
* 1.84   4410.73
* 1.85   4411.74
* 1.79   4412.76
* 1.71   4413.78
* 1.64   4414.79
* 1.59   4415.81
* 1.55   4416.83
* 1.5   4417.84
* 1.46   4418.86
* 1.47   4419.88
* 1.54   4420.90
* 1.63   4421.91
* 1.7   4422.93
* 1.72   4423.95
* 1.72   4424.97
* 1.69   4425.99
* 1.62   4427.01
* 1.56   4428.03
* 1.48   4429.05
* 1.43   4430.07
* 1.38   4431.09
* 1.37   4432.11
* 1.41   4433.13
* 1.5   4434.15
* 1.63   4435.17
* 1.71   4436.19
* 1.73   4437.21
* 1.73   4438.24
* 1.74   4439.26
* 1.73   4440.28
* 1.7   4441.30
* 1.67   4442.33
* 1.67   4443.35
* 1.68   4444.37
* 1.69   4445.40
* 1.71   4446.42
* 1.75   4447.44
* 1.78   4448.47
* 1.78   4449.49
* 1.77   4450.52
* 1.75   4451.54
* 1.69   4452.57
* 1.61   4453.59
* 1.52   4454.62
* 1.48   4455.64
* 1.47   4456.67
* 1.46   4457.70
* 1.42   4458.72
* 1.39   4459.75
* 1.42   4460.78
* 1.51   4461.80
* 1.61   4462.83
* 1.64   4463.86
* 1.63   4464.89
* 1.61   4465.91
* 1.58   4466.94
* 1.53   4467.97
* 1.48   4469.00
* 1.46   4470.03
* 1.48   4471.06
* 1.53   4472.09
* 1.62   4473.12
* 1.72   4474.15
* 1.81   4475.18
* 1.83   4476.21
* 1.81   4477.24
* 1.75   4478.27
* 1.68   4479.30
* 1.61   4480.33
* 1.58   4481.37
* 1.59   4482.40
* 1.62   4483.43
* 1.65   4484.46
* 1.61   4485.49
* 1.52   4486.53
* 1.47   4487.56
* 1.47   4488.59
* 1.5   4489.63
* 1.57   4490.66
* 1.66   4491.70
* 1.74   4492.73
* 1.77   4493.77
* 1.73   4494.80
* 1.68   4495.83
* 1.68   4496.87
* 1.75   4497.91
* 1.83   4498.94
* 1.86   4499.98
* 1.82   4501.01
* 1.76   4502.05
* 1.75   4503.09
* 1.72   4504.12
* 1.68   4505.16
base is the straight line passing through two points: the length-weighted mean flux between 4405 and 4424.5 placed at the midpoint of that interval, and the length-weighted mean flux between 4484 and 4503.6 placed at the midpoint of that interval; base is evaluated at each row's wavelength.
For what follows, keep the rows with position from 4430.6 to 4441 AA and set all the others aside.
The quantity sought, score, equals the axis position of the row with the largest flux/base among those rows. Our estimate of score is 4439.26 AA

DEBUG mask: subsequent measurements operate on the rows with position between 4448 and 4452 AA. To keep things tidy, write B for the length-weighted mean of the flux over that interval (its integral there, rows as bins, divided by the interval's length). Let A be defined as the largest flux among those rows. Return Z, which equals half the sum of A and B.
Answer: 1.78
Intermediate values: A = 1.78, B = 1.77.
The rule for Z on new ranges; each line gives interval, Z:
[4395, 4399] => 1.64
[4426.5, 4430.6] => 1.57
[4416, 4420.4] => 1.53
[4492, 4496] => 1.75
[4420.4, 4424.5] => 1.68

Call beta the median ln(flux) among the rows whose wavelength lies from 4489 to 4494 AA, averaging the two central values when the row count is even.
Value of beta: 0.51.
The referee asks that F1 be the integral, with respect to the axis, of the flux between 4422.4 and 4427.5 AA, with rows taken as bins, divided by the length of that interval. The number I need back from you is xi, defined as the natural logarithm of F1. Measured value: 0.524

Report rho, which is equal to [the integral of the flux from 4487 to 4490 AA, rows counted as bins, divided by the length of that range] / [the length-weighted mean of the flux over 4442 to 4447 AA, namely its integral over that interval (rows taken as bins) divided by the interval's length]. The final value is 0.88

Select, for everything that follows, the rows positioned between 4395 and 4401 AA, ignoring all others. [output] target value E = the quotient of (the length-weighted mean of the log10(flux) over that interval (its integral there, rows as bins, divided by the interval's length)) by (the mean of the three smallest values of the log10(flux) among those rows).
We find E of 1.16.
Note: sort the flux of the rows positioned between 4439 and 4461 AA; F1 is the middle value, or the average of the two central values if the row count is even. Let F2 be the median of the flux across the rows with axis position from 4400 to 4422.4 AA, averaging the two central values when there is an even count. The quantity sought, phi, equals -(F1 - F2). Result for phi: -0.115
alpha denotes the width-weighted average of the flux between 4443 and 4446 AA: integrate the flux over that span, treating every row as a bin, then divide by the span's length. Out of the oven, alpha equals 1.682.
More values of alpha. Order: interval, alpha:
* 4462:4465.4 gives 1.615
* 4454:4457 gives 1.494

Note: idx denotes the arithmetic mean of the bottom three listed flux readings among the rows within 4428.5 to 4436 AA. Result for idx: 1.39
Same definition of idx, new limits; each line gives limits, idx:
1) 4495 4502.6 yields 1.70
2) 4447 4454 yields 1.68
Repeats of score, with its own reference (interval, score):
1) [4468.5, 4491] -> 4476.21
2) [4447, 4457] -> 4448.47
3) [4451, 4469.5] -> 4451.54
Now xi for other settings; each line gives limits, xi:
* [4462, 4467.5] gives 0.474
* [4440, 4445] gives 0.523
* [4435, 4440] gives 0.539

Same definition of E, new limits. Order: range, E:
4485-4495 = 1.19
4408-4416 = 1.13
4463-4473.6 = 1.14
